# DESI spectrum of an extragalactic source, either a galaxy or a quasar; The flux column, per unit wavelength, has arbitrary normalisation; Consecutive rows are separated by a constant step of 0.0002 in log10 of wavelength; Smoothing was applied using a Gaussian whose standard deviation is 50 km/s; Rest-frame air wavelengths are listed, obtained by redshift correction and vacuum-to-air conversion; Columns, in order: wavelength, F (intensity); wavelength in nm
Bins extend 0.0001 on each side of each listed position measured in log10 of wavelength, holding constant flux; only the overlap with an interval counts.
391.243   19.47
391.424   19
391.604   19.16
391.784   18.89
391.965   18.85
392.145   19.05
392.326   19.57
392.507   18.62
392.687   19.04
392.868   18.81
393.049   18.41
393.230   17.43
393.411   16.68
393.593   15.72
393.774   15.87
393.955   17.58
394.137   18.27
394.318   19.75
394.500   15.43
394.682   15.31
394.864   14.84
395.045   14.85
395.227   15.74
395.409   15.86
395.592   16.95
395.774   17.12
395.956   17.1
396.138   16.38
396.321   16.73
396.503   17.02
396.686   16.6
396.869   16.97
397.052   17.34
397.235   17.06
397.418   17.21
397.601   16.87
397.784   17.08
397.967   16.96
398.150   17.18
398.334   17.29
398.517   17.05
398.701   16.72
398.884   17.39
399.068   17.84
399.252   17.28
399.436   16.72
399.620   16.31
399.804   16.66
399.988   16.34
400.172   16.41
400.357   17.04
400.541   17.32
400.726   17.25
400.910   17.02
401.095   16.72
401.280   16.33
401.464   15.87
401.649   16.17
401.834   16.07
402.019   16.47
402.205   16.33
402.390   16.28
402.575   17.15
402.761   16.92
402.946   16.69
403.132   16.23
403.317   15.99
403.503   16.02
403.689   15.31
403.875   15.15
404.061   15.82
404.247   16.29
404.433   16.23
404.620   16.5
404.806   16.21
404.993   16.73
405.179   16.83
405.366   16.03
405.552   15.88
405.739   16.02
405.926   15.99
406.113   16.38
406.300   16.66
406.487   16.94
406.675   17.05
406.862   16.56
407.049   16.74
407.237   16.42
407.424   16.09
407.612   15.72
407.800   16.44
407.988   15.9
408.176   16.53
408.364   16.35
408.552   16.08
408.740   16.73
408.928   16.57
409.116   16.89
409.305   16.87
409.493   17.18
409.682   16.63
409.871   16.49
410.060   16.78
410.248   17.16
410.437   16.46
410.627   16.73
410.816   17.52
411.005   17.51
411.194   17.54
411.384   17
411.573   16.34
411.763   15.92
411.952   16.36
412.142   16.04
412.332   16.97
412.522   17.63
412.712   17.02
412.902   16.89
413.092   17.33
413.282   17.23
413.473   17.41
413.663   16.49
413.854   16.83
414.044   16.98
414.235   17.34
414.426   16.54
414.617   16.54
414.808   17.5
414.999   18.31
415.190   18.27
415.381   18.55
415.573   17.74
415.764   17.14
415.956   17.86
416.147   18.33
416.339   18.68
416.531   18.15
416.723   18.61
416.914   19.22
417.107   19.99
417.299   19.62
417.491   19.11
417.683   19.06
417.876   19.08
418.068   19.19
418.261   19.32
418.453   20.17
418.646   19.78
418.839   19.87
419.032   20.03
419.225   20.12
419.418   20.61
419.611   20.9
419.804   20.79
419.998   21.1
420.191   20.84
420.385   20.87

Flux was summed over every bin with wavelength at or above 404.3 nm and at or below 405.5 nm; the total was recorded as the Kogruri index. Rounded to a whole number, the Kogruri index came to 99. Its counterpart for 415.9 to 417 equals 111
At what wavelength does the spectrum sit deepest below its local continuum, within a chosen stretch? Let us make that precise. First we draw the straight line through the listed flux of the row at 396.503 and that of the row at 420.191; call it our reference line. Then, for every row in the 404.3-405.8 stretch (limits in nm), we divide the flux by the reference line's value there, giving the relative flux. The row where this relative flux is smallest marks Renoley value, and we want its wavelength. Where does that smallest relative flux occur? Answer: 405.552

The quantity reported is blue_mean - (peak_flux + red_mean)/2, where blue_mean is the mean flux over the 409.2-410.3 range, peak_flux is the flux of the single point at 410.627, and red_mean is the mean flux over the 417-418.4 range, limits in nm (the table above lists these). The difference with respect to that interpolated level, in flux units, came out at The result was -1.2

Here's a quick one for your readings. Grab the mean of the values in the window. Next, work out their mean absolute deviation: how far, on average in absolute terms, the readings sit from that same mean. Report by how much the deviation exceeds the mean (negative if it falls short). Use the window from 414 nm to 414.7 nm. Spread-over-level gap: -16.5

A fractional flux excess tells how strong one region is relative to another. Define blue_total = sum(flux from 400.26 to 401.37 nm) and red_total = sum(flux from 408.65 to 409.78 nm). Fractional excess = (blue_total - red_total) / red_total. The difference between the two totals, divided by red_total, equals 0.008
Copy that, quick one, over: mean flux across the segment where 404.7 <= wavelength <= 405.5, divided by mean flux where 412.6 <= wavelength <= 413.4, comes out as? 0.96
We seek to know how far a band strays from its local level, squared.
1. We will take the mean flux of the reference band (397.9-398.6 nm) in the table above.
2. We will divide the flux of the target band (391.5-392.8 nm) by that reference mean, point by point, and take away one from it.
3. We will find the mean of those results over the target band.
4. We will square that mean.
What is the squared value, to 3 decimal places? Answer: 0.012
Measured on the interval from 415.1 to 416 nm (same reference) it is 0.002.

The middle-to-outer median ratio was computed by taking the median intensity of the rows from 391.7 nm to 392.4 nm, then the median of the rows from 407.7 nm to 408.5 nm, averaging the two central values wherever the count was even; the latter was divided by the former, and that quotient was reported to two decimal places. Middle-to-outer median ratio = 0.86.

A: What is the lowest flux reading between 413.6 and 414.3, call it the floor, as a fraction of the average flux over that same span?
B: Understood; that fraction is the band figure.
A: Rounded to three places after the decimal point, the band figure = 0.975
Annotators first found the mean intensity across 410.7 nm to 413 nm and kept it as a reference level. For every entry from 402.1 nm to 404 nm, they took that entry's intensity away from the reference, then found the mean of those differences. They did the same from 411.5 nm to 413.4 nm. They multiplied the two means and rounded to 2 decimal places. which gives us 0.08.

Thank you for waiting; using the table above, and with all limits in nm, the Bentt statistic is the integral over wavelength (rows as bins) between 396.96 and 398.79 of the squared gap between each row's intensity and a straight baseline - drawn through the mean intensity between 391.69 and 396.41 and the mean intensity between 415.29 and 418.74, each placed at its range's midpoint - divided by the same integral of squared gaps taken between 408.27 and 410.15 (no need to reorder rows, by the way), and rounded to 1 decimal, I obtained 0.1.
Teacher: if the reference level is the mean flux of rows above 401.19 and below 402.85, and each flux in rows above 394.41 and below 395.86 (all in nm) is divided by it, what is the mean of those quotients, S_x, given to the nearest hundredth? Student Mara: 0.96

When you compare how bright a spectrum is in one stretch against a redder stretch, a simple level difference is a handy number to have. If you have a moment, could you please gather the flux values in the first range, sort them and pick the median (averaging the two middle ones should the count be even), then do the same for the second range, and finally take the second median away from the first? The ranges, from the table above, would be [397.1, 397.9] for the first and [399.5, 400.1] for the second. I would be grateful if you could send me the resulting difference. 0.7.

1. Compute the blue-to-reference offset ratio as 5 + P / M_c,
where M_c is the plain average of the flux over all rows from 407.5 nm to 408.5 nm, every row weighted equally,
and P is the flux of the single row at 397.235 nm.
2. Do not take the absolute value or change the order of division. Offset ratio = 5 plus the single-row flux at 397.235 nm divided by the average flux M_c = 6.05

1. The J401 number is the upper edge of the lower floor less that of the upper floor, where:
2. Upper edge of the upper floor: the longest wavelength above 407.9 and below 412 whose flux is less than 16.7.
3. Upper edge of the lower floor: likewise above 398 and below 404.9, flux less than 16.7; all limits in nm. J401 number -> -7.15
